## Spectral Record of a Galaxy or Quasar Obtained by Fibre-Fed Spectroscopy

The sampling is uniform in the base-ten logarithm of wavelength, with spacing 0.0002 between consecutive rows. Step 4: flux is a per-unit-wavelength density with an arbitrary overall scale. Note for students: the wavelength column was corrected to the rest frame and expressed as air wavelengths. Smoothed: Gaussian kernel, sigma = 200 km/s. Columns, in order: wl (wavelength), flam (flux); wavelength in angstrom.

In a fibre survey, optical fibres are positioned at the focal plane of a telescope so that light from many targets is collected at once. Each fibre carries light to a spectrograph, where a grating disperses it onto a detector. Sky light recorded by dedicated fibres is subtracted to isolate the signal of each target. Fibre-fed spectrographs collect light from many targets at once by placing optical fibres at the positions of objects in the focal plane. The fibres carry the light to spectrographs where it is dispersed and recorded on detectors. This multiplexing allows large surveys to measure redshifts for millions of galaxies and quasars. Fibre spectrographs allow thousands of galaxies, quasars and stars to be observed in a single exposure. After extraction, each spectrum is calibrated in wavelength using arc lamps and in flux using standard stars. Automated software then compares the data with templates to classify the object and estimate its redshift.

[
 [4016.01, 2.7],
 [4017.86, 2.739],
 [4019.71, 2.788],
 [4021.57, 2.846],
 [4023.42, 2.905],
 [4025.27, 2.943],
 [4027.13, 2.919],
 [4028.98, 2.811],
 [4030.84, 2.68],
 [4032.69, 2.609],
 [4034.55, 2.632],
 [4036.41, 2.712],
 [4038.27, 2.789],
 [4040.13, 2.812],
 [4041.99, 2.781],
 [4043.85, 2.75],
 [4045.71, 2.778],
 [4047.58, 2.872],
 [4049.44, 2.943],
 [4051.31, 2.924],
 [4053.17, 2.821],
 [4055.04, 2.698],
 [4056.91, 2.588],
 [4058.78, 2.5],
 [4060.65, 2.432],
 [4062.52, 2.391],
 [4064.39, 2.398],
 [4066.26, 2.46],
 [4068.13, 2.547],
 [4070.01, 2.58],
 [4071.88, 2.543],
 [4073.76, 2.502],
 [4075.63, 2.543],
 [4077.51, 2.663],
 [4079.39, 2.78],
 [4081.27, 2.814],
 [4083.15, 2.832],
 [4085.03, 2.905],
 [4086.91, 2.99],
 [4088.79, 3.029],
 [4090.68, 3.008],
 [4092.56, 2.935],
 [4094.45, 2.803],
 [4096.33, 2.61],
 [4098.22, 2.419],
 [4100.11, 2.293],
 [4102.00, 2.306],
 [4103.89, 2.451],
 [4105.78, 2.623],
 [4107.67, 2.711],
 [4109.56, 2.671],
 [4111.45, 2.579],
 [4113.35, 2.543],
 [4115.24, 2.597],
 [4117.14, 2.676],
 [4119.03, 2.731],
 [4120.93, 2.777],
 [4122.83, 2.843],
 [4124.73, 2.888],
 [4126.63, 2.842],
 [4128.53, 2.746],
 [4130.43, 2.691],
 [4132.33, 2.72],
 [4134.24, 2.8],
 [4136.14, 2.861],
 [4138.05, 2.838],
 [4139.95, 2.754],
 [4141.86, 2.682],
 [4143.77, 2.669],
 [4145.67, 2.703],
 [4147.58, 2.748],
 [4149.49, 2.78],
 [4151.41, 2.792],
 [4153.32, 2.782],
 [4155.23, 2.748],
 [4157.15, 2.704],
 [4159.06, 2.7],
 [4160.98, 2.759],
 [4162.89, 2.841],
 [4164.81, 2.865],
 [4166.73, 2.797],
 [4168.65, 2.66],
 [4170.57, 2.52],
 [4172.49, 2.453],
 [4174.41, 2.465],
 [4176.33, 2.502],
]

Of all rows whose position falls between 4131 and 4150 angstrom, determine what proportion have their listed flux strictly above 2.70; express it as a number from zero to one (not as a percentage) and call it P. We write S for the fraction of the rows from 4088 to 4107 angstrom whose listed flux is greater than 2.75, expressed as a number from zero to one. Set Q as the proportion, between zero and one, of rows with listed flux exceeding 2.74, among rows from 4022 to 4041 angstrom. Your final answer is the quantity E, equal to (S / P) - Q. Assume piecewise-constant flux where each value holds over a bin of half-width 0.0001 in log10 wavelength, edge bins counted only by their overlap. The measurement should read -0.1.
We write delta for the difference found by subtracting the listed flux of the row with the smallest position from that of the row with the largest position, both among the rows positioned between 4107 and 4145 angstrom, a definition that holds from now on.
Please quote -0.04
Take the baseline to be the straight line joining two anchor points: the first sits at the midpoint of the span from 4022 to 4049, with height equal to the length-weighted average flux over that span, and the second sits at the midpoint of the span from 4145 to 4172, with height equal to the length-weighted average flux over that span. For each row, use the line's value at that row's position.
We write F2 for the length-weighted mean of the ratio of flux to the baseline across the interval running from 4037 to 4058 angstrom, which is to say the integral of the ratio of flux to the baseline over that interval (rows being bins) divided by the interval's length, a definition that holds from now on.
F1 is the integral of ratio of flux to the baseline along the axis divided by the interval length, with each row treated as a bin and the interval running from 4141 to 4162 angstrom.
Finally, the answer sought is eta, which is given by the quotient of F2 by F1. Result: 1.005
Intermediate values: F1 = 0.998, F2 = 1.00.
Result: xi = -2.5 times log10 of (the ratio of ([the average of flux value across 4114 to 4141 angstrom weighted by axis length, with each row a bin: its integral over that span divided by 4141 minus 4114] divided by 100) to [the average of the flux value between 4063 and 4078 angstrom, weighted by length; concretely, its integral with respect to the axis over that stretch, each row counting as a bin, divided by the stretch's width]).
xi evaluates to 4.90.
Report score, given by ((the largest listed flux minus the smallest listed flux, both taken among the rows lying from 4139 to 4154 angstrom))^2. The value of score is 0.02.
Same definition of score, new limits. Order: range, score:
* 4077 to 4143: 0.54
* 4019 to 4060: 0.20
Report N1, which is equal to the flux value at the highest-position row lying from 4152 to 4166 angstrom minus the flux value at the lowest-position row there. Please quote 0.08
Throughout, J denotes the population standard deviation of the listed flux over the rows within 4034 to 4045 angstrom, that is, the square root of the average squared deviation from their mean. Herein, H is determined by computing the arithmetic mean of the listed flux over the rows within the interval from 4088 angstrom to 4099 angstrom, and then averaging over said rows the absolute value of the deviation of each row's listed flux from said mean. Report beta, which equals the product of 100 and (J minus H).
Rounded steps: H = 0.191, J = 0.06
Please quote -13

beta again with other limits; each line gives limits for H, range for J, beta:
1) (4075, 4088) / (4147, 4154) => -9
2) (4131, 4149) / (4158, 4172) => 6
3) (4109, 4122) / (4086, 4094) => -3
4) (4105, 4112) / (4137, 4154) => 1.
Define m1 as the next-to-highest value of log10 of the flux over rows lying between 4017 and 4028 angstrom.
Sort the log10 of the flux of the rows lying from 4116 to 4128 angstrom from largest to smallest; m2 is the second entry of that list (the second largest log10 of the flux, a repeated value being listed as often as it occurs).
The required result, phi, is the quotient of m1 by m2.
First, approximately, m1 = 0.465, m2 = 0.454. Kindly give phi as 1.03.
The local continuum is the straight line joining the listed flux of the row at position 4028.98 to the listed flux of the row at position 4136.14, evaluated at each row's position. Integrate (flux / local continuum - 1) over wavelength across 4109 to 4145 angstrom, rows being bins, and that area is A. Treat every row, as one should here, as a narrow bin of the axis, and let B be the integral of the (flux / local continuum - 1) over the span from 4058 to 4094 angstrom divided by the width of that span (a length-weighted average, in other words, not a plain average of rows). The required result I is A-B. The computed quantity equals -1.51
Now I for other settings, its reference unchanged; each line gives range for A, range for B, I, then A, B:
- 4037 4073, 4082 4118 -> -1.98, -2.04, -0.056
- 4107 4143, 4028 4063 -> -1.50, -1.53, -0.036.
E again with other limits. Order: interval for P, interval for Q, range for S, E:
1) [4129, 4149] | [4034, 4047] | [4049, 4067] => -0.3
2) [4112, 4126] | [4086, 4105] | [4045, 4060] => 0.6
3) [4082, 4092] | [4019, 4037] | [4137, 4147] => -0.2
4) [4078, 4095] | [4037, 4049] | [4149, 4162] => -0.4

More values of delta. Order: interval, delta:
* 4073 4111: 0.17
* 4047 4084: -0.04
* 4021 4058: -0.26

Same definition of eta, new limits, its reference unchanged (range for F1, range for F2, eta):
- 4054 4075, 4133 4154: 1.112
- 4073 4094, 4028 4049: 0.970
